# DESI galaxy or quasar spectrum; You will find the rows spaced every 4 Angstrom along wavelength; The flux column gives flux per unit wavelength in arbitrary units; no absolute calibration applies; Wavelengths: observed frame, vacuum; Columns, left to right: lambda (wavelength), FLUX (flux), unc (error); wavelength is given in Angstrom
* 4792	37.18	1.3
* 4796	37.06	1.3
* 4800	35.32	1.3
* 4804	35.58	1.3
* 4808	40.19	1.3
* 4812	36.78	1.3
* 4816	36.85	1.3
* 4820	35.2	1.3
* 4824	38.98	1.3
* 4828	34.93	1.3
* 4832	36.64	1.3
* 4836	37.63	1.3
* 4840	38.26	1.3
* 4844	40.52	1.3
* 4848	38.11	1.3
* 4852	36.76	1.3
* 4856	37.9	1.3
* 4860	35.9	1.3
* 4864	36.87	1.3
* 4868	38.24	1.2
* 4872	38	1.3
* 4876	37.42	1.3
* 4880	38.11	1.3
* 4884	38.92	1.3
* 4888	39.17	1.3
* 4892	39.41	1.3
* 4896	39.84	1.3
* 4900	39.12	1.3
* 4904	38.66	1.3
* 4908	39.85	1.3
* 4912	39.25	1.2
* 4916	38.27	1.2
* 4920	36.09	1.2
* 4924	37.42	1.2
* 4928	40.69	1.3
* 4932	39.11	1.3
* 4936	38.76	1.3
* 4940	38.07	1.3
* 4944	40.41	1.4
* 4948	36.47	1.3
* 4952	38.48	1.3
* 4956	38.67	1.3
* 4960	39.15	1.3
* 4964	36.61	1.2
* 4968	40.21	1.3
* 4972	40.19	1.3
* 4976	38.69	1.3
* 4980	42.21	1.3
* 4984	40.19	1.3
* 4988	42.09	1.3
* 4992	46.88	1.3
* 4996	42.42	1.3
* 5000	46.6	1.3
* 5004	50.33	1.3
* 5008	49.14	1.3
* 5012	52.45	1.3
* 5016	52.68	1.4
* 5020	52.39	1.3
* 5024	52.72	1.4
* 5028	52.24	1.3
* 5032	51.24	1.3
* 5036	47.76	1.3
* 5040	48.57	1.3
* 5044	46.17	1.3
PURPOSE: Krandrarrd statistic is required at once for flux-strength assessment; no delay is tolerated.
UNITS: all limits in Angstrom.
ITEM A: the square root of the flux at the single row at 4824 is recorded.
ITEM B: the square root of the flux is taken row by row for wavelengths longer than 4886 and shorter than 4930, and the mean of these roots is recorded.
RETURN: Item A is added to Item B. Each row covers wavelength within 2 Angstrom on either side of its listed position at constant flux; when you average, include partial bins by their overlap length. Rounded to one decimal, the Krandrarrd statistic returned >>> 12.5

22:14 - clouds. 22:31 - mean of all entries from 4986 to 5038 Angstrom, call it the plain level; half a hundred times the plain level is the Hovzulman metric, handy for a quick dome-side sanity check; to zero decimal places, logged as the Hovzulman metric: 2457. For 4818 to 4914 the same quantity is 1904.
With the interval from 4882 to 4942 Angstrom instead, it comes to 1942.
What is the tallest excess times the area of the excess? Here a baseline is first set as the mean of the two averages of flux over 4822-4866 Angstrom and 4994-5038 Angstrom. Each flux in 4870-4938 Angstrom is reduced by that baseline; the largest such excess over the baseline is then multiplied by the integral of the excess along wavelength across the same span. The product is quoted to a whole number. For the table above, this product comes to 1048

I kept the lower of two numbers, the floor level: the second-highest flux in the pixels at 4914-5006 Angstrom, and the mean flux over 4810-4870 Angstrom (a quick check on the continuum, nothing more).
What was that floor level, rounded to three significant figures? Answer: 37.3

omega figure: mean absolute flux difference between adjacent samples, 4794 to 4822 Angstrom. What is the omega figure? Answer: 1.96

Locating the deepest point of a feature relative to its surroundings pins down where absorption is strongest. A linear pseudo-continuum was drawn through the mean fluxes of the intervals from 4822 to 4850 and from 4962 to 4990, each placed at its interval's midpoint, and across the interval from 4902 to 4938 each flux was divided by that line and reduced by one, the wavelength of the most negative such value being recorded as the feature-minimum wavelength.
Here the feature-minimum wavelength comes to 4920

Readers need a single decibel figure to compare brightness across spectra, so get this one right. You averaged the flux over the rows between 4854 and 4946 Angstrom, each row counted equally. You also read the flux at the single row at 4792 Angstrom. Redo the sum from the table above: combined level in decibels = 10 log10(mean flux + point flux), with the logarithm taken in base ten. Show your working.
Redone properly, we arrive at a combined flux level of 18.79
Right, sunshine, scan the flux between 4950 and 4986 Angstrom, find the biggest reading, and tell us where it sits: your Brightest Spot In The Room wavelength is 4980 Angstrom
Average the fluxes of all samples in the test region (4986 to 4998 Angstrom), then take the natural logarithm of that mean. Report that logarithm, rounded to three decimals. 3.780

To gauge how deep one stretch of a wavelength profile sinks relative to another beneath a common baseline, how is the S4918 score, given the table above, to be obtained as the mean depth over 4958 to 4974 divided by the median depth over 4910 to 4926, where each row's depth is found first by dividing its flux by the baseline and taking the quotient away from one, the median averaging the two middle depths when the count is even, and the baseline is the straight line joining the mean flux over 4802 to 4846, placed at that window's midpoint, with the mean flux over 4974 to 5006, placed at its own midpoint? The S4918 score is 1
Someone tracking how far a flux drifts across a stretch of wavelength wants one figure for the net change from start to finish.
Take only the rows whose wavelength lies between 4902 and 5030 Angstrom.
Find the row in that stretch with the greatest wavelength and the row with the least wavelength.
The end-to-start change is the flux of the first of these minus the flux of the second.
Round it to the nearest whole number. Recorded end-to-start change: 14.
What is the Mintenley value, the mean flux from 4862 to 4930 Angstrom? 38.5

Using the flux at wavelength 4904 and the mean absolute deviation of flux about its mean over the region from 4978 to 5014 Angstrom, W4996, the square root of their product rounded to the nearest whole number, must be 12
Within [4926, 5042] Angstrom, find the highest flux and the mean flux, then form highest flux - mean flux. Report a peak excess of 8.7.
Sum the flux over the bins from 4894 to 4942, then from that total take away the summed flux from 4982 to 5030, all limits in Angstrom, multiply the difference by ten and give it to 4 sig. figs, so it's -1150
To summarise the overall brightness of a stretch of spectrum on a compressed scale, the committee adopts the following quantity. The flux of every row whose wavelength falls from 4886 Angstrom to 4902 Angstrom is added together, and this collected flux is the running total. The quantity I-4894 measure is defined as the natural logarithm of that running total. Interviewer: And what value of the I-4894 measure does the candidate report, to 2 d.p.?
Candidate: 5.06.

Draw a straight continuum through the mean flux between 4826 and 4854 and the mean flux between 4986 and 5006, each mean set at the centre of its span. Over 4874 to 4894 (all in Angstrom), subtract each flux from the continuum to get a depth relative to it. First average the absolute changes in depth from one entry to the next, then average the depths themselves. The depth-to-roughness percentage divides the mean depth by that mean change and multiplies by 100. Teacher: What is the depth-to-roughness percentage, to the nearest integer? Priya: 426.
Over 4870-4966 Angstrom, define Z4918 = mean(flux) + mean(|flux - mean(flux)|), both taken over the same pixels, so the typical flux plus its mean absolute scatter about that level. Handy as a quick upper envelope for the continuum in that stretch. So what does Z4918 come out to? 39.5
